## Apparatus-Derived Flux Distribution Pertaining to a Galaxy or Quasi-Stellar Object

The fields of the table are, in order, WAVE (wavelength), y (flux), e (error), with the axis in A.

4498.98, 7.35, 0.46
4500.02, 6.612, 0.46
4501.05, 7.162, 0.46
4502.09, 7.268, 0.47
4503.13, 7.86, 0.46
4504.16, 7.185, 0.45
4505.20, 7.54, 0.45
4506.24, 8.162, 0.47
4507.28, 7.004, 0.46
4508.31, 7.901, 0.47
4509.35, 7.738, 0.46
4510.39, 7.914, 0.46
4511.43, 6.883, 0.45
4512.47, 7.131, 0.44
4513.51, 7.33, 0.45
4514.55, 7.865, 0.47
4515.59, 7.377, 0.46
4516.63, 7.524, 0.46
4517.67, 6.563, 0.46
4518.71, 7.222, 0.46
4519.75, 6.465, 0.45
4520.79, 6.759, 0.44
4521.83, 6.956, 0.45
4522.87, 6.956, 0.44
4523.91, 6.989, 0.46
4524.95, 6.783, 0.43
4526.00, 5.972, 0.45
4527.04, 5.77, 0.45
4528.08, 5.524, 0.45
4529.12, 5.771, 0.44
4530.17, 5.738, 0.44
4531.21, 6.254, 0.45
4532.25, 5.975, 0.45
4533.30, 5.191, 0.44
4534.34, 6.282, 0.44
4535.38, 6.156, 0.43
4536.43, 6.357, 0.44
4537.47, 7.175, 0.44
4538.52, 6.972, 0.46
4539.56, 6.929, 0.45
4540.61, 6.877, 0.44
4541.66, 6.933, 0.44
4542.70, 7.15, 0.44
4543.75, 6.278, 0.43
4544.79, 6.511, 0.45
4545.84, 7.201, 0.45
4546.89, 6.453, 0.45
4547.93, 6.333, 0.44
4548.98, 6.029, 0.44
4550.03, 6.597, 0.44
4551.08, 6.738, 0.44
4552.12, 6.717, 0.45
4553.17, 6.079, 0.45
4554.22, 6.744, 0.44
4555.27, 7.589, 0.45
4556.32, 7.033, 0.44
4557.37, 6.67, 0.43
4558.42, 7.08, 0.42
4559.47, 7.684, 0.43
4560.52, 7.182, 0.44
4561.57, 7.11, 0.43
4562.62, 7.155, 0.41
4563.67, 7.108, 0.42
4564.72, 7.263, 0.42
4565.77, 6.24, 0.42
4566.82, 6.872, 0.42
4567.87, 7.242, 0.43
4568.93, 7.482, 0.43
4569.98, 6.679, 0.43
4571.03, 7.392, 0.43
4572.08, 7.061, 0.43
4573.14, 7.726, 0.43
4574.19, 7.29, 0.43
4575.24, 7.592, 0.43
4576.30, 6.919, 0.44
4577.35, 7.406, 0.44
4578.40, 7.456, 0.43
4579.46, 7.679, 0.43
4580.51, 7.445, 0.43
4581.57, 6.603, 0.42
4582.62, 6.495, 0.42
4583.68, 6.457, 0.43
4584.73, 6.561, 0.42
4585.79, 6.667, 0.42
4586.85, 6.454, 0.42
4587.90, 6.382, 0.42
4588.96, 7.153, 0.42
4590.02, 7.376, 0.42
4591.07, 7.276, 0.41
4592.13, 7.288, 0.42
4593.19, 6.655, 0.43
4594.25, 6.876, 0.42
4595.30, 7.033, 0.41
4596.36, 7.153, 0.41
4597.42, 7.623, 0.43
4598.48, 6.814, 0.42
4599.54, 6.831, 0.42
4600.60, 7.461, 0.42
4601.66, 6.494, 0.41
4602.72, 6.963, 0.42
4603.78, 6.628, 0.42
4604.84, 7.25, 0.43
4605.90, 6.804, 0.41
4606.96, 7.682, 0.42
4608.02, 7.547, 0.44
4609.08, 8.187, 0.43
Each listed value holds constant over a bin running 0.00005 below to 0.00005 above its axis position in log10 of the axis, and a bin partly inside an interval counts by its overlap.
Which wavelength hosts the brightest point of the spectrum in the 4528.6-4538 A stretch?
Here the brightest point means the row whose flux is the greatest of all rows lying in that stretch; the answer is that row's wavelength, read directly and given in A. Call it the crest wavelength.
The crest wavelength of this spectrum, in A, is 4537.47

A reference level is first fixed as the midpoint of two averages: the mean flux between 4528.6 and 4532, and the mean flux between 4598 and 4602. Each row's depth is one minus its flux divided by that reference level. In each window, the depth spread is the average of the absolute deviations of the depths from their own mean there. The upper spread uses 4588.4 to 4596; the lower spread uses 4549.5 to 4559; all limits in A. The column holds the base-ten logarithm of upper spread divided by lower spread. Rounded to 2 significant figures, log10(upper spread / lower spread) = -0.14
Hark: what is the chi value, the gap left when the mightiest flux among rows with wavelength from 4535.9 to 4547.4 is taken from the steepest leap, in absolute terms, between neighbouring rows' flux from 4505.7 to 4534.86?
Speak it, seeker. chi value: -6.0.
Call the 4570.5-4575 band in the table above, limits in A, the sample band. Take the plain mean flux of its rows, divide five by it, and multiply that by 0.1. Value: 0.068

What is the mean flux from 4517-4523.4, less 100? -93.2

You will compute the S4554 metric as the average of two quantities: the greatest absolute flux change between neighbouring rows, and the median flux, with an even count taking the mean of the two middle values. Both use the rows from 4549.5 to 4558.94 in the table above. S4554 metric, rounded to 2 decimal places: 3.79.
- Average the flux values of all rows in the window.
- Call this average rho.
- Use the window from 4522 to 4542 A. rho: 6.35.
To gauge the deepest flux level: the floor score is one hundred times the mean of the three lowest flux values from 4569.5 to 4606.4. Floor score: 643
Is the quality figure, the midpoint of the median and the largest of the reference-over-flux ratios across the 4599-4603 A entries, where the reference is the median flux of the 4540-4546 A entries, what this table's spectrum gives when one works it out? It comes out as 1.03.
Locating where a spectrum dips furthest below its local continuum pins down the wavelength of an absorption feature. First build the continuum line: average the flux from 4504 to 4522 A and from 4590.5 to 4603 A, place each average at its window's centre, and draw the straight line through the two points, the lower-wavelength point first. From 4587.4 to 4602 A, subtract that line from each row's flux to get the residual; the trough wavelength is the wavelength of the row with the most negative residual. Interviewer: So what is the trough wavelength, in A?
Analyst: 4587.90 A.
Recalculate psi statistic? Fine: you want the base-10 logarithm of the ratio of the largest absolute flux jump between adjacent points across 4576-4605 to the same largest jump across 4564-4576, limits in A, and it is -0.024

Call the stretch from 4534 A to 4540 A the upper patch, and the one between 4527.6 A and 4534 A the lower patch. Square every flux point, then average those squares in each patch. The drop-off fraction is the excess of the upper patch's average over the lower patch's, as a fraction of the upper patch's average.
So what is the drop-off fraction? 0.25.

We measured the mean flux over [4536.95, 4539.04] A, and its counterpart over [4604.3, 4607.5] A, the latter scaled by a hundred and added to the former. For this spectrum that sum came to 732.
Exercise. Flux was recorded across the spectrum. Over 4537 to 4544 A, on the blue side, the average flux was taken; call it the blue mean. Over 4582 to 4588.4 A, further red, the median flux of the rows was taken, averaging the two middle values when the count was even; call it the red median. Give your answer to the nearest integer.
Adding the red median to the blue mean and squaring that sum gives 179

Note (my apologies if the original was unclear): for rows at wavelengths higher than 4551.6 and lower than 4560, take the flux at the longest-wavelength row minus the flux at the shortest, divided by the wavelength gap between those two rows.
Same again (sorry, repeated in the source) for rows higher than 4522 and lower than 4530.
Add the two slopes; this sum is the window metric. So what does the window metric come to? -0.06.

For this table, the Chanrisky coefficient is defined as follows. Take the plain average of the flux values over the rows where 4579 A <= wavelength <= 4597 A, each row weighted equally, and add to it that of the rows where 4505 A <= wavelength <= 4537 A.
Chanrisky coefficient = 13.7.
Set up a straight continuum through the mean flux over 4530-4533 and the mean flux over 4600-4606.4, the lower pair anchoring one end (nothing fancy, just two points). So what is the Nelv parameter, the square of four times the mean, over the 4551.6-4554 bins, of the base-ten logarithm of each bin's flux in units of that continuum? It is 0.00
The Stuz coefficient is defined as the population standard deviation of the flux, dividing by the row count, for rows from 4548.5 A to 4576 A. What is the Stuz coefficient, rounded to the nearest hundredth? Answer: 0.45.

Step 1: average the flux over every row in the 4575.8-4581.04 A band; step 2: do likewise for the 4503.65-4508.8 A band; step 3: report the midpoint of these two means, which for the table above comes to 7.47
